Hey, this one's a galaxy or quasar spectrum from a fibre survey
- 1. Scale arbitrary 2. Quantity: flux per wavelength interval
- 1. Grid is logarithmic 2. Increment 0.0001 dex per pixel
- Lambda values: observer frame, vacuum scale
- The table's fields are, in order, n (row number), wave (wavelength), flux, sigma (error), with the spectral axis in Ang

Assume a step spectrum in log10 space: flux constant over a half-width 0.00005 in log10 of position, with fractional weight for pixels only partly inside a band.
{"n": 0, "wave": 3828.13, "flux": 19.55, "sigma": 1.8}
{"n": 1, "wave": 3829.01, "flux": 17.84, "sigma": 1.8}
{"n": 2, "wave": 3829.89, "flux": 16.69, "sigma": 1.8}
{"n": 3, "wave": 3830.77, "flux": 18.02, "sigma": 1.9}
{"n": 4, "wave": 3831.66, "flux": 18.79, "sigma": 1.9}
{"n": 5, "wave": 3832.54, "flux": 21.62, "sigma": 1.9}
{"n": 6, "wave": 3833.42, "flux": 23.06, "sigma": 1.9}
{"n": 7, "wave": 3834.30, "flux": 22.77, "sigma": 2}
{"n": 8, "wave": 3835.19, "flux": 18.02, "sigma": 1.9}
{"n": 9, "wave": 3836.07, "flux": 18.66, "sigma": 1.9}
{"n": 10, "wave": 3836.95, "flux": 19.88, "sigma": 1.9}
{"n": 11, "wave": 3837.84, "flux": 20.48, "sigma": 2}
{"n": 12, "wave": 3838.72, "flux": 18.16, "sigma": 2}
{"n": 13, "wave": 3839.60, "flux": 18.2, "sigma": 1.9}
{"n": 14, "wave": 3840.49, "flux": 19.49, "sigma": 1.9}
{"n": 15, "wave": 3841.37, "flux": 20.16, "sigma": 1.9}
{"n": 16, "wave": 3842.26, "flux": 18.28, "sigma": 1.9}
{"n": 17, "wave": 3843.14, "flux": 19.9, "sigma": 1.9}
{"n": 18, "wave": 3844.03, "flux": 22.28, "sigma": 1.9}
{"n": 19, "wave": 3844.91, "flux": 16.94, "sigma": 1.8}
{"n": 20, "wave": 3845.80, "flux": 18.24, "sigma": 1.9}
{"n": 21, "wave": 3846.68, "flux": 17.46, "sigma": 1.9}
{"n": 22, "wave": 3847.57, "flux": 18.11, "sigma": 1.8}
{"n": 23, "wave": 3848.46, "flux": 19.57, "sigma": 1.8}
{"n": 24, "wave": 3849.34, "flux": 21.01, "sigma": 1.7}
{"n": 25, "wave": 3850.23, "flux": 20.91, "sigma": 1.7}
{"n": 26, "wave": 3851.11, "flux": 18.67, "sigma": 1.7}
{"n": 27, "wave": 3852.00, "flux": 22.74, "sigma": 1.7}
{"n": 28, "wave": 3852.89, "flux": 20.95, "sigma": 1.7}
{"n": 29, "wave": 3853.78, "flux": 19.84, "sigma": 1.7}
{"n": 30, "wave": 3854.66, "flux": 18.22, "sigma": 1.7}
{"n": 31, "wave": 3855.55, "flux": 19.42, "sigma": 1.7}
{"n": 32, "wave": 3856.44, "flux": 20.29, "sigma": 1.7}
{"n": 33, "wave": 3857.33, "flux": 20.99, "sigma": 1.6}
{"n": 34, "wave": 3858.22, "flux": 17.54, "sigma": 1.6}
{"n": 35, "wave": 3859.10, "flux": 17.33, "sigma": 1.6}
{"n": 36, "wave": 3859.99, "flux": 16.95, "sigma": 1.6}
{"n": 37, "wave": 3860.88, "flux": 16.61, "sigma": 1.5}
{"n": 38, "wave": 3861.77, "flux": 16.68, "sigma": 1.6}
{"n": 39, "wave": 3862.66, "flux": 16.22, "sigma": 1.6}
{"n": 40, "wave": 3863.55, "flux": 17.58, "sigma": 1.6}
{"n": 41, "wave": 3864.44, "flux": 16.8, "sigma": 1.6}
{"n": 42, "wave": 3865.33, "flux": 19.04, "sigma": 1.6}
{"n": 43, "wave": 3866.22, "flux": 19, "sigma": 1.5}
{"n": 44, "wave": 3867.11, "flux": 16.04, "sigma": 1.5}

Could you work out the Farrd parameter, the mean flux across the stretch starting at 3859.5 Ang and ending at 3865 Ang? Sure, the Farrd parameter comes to 16.8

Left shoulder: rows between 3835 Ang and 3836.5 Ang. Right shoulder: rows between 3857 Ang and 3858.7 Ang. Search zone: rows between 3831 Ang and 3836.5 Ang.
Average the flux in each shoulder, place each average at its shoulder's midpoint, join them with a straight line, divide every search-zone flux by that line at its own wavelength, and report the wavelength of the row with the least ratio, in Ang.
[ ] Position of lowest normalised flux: 3835.19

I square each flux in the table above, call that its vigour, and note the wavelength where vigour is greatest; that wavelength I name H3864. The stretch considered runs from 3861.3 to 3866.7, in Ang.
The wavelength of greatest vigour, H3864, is 3865.33 Ang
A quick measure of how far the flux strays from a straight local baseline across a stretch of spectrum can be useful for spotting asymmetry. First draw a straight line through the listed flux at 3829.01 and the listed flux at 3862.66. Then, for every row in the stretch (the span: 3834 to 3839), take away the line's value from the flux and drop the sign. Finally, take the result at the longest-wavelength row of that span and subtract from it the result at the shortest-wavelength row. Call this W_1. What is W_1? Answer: -4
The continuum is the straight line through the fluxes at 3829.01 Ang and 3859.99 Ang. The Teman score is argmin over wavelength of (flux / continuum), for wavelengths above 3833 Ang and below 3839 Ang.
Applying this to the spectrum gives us 3835.19 Ang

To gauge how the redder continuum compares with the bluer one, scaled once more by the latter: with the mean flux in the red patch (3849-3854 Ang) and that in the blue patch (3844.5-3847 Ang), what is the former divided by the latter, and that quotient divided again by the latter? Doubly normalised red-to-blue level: 0.067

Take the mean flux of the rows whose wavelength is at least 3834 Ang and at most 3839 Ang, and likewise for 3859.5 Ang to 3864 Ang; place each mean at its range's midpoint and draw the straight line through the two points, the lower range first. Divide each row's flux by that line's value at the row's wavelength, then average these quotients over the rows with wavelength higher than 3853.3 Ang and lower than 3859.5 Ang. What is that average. 1.10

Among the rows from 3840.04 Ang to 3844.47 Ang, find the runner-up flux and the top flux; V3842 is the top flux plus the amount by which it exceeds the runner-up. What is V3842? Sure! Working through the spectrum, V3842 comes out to 24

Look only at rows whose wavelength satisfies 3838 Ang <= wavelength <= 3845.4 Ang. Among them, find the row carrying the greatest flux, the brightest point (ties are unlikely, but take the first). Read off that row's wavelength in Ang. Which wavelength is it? 3844.03 Ang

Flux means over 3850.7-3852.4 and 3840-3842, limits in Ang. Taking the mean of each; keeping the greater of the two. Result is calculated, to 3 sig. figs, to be 20.7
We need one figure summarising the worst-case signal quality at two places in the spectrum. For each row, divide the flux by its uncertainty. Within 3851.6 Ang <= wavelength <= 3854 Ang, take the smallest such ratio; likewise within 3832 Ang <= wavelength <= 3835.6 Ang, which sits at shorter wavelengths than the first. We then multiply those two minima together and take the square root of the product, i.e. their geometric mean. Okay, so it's 10.5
